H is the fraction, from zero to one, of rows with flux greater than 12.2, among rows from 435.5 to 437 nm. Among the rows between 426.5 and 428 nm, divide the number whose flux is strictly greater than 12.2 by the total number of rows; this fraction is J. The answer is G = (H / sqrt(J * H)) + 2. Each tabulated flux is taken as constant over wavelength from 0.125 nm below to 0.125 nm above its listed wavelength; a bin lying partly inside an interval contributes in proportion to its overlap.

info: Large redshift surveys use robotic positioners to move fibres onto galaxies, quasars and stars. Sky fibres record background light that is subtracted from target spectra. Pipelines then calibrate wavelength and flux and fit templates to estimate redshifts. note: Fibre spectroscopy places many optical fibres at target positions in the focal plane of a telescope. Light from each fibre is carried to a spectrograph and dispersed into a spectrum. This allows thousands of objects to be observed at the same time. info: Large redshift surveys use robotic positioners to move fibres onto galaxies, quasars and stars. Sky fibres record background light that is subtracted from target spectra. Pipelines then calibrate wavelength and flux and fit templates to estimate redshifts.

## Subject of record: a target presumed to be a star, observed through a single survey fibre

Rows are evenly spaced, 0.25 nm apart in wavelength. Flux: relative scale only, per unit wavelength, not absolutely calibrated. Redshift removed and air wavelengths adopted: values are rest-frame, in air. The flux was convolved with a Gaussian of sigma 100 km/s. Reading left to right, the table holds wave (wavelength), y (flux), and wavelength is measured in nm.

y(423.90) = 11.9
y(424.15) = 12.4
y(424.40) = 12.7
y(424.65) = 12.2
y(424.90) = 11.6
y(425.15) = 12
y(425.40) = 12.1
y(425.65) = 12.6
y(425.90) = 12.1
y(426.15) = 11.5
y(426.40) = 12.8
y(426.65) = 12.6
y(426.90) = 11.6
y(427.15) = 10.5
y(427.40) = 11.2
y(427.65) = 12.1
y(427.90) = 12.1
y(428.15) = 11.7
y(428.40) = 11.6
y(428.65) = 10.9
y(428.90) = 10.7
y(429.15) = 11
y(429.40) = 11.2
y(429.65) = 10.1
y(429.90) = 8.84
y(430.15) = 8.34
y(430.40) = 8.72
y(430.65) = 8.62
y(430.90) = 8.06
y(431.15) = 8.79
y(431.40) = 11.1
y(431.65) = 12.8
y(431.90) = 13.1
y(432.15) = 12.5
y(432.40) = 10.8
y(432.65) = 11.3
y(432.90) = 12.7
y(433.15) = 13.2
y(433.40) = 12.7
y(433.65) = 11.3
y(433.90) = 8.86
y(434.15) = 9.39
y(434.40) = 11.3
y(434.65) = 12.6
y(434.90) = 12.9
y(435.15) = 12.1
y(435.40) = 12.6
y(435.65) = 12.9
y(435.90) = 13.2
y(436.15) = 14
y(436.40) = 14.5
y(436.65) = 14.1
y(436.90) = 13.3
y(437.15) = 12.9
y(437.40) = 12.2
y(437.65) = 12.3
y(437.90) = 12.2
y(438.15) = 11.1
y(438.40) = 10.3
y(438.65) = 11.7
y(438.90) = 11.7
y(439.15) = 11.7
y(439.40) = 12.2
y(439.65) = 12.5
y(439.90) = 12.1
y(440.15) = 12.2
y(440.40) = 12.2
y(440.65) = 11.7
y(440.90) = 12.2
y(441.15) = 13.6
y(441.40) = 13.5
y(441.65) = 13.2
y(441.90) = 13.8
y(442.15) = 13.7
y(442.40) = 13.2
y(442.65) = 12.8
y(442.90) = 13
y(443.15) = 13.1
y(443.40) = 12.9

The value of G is 4.4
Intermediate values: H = 1.0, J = 0.2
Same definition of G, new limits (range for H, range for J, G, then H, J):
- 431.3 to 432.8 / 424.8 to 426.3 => 3.7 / 0.5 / 0.2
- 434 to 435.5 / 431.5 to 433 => 2.9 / 0.5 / 0.7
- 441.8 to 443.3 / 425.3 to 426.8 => 3.4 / 1.0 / 0.5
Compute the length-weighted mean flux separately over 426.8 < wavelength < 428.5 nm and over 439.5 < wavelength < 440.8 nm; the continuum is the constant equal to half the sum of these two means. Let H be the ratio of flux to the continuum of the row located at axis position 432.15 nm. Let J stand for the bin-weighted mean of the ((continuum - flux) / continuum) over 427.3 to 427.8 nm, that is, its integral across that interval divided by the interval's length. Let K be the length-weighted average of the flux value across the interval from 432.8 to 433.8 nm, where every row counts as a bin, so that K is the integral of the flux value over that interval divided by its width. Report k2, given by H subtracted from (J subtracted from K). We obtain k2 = 11.3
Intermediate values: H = 1.06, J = 0.01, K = 12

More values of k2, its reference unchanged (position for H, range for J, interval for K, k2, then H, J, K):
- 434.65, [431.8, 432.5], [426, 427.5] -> 10.7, 1.06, -0.03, 12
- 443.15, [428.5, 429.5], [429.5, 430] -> 8.4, 1.11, 0.07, 10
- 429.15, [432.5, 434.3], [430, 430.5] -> 7.6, 0.93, 0.04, 9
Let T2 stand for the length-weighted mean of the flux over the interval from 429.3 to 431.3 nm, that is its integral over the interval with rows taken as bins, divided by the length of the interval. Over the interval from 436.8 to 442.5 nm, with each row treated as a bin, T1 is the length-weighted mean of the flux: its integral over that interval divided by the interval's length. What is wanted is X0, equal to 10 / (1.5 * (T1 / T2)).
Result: 4.88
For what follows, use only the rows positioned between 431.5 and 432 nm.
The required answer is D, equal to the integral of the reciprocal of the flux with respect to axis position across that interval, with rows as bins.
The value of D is 0.0390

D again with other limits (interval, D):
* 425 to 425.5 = 0.0416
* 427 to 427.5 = 0.0461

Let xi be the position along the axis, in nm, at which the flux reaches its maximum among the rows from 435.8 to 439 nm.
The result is 436.40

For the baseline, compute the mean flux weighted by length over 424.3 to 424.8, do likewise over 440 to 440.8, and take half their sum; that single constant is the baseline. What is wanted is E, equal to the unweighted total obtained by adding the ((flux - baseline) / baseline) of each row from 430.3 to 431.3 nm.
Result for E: -1.2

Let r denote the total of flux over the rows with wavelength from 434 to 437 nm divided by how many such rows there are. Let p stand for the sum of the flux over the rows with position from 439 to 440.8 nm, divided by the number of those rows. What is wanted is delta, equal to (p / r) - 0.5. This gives 0.45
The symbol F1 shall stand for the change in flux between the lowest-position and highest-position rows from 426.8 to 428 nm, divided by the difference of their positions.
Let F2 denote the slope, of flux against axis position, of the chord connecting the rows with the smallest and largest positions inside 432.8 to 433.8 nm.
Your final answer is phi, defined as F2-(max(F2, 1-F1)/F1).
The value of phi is -3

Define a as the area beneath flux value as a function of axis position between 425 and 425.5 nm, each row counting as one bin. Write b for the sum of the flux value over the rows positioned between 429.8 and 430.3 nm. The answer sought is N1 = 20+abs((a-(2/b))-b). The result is 31.3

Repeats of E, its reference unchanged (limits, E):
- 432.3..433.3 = -0.1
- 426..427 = 0.0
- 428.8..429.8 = -0.5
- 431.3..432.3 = 0.1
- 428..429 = -0.3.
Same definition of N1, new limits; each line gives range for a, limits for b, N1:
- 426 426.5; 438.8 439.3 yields 37.4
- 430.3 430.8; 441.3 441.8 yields 42.5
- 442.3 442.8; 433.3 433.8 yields 37.6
